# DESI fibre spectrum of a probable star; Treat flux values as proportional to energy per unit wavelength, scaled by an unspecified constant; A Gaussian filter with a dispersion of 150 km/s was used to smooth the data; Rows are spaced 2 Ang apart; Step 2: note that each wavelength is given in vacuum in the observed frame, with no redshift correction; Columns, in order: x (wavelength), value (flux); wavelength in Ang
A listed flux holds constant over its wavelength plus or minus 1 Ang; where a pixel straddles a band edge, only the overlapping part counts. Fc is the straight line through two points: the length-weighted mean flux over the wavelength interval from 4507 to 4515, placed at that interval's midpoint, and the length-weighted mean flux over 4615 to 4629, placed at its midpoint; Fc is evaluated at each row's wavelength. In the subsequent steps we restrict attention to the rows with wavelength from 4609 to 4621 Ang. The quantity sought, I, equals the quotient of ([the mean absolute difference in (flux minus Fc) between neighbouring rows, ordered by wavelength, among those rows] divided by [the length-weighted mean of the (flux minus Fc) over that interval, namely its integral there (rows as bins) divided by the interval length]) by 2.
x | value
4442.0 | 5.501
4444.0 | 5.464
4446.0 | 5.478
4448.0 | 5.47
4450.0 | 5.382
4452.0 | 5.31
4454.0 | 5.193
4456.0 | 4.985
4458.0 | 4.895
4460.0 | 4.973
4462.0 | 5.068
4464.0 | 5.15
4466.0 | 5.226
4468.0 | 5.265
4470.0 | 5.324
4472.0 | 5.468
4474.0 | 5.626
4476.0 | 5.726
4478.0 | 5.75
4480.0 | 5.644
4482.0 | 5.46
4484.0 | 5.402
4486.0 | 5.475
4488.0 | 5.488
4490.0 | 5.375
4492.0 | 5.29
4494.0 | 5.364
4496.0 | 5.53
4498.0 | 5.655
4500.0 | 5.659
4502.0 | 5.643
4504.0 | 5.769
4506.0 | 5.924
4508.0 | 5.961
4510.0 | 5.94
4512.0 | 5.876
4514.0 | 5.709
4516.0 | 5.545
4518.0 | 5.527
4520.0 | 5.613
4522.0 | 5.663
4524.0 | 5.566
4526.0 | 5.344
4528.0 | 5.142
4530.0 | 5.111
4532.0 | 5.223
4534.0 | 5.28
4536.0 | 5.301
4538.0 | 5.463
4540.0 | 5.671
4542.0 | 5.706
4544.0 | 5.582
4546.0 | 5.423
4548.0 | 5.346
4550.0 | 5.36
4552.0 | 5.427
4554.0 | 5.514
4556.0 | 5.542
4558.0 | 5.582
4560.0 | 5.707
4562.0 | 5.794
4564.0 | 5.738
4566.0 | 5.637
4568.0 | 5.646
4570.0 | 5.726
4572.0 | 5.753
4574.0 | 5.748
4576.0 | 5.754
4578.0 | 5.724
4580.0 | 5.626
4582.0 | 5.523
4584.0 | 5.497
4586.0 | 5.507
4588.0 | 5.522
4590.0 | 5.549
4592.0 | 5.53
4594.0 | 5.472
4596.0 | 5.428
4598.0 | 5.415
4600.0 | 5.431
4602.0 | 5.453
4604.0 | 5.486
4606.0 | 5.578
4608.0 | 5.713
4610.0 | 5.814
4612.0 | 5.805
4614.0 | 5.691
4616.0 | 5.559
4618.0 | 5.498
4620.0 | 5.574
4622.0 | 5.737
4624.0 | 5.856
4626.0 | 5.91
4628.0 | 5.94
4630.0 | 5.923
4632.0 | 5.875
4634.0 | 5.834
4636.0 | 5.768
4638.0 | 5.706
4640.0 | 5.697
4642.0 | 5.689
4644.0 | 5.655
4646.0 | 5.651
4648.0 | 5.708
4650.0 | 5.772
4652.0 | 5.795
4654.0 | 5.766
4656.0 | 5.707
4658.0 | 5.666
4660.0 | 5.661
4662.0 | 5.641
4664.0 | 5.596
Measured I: -0.5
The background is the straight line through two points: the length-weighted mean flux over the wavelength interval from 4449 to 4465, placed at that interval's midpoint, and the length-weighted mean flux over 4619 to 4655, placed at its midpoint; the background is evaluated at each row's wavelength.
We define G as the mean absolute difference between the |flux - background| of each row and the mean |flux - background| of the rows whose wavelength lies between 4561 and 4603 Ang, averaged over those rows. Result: 0.06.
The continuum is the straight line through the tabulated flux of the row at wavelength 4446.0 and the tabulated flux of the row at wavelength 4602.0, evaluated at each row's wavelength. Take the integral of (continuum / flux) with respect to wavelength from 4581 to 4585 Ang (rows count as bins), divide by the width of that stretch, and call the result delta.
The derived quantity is 0.99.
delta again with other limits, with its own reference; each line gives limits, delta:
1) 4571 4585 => 0.96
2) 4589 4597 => 0.99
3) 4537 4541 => 0.98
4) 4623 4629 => 0.92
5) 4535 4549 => 0.99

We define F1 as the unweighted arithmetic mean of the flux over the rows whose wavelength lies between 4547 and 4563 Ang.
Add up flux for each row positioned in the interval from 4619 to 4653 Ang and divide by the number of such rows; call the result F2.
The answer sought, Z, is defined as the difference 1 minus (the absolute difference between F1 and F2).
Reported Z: 0.76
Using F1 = 5.53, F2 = 5.77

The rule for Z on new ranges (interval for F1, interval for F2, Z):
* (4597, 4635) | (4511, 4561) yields 0.80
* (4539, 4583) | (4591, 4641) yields 0.95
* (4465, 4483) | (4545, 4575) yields 0.90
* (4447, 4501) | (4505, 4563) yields 0.83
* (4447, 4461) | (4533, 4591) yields 0.60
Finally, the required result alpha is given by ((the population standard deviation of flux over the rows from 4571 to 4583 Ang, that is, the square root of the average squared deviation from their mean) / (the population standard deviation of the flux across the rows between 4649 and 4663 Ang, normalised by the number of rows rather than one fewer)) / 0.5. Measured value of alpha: 3.0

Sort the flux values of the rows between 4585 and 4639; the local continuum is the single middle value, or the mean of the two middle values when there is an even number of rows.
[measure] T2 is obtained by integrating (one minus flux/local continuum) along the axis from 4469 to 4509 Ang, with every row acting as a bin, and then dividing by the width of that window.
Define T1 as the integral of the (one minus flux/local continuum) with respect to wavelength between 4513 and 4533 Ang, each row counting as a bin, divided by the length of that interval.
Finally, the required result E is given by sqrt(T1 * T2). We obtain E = 0.002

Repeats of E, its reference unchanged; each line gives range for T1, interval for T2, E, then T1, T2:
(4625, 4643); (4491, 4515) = 0.030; -0.043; -0.021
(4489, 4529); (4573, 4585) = 0.008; -0.005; -0.012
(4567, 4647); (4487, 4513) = 0.014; -0.014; -0.013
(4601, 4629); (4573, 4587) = 0.013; -0.019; -0.009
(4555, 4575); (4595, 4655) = 0.020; -0.020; -0.020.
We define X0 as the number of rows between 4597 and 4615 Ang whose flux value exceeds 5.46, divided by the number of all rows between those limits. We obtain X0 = 0.7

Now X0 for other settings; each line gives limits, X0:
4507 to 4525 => 1.0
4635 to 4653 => 1.0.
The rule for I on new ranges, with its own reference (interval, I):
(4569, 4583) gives -0.2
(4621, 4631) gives 0.2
